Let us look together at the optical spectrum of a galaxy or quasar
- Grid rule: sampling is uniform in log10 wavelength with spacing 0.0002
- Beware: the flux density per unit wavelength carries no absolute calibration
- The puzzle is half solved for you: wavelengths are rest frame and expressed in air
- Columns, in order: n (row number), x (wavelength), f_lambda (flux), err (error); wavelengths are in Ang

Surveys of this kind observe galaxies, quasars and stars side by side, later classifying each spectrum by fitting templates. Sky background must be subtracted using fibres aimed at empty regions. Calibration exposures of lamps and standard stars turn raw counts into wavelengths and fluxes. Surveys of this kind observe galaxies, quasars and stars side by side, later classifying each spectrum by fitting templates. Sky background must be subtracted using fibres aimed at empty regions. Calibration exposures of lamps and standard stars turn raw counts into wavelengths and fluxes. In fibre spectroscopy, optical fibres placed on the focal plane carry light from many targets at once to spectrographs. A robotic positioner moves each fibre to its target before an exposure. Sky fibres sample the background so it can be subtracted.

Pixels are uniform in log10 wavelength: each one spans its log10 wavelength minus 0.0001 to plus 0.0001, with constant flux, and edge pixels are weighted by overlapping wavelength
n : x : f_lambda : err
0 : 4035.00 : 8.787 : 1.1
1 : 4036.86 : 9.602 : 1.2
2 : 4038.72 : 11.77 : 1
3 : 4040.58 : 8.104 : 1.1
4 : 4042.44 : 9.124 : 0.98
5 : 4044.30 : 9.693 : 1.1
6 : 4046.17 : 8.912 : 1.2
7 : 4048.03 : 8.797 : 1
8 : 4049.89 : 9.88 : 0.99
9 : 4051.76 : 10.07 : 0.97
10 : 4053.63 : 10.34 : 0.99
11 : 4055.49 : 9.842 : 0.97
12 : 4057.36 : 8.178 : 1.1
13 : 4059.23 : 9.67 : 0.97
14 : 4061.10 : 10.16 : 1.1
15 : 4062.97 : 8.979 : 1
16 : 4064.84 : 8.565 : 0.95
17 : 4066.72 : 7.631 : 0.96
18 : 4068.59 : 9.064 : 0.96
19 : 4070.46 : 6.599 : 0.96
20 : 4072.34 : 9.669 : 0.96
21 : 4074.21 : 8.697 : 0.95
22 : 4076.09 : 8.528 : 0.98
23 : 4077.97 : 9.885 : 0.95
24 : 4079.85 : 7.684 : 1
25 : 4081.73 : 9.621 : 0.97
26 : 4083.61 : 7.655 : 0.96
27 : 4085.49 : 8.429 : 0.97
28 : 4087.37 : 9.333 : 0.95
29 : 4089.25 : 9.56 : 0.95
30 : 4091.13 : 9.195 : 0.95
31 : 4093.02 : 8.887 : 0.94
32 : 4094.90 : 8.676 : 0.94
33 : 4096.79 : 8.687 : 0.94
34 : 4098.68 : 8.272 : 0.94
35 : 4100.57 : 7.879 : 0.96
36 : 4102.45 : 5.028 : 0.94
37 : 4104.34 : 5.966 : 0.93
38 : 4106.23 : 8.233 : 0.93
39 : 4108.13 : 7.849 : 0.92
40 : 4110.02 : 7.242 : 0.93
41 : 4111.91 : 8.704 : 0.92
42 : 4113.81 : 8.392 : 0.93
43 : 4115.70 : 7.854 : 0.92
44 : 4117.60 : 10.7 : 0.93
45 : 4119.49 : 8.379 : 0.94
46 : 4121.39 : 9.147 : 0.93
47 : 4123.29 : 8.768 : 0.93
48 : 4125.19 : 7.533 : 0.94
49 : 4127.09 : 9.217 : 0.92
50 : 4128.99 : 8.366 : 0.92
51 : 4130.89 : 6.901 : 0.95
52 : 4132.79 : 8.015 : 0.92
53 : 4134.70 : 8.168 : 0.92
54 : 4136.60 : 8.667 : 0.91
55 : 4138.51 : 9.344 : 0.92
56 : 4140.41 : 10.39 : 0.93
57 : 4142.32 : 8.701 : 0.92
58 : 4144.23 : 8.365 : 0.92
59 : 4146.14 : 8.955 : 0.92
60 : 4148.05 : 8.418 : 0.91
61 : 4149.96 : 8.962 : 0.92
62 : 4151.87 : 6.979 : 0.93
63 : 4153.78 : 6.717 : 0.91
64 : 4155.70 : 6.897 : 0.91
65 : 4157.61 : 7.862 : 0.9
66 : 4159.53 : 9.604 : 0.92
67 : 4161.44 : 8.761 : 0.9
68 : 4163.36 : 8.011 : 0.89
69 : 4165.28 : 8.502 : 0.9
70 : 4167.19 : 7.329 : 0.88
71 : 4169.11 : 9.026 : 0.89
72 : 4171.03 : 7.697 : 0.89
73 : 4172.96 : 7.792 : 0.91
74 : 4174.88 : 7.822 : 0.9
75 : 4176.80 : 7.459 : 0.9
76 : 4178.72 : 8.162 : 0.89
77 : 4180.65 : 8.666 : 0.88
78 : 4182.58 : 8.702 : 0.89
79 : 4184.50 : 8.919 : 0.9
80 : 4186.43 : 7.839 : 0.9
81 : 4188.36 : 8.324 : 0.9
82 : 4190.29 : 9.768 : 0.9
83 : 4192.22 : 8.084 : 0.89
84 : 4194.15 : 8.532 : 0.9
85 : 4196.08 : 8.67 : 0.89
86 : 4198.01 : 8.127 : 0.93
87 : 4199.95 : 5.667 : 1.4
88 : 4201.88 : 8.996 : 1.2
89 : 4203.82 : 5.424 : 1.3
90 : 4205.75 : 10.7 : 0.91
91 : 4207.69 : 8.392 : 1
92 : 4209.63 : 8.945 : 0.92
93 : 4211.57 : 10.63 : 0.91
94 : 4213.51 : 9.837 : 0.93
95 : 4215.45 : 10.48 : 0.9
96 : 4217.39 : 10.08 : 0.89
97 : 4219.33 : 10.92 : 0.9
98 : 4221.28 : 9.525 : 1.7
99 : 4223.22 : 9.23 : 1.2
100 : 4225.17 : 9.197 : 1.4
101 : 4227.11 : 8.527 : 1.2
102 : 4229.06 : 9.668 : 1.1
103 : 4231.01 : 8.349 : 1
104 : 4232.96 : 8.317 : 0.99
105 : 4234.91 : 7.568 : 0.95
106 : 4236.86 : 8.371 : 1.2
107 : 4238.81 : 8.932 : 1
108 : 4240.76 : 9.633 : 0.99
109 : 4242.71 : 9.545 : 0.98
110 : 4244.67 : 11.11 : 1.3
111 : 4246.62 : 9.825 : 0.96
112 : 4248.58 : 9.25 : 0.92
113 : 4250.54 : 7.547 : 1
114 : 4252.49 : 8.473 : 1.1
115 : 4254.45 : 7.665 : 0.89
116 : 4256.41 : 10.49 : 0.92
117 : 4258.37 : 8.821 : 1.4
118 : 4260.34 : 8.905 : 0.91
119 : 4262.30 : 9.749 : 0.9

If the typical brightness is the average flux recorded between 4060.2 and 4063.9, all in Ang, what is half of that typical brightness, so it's 4.78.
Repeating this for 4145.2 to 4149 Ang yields 4.34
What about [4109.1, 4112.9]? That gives 3.99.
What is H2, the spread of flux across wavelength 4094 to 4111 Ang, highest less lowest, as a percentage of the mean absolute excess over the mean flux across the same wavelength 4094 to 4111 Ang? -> 376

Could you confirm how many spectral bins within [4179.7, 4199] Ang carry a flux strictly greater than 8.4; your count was 6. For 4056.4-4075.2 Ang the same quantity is 7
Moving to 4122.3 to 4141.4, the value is 5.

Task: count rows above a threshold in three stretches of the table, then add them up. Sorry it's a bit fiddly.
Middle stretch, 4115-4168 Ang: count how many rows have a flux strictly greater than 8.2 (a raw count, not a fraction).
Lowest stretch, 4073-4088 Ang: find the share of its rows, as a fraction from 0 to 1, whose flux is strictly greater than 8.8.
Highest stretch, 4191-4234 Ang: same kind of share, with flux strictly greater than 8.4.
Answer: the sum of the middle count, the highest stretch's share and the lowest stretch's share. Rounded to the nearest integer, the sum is 18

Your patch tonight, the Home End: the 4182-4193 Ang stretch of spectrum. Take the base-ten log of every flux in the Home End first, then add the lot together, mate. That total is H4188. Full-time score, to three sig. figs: 5.60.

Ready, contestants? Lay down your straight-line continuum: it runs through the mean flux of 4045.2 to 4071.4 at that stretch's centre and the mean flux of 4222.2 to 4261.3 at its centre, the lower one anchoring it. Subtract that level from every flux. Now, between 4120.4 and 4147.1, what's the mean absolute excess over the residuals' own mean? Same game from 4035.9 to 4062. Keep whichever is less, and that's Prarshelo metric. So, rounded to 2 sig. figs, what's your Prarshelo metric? 0.62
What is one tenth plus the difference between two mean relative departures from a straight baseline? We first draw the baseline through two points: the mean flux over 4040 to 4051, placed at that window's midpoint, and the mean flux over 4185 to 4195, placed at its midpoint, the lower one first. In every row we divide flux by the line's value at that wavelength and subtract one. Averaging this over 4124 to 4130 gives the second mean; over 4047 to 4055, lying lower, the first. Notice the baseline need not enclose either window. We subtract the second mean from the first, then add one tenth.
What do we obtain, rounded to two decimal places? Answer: 0.22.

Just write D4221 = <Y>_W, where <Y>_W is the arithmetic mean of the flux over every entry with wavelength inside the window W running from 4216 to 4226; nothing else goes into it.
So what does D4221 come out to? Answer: 9.8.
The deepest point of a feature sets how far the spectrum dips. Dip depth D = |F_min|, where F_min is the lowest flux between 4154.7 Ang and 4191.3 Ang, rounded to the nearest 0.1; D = 6.9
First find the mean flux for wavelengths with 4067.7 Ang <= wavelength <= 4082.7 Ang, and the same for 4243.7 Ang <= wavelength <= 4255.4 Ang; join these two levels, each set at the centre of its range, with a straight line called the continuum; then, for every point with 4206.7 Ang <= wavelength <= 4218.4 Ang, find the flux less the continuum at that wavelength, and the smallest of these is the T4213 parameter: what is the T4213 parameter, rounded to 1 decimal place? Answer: -0.5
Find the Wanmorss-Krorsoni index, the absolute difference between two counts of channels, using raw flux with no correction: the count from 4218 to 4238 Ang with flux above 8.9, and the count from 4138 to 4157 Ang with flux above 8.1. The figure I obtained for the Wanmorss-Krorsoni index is 2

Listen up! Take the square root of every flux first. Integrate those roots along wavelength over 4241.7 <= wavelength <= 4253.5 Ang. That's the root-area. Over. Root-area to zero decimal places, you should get 36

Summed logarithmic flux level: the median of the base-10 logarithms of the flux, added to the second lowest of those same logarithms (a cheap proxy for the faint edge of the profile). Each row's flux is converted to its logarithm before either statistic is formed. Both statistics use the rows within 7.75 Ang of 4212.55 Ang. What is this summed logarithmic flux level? 1.96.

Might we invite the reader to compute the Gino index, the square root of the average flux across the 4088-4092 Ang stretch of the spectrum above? 3.06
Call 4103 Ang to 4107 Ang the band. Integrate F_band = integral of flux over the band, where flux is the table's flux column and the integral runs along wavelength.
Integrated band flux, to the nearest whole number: 27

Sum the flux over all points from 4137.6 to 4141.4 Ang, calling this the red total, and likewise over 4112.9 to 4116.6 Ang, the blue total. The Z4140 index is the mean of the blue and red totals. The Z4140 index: 18.0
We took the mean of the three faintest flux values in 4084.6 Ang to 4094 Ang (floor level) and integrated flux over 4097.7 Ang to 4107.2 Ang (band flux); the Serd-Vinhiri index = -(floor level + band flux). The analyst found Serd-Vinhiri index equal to -76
